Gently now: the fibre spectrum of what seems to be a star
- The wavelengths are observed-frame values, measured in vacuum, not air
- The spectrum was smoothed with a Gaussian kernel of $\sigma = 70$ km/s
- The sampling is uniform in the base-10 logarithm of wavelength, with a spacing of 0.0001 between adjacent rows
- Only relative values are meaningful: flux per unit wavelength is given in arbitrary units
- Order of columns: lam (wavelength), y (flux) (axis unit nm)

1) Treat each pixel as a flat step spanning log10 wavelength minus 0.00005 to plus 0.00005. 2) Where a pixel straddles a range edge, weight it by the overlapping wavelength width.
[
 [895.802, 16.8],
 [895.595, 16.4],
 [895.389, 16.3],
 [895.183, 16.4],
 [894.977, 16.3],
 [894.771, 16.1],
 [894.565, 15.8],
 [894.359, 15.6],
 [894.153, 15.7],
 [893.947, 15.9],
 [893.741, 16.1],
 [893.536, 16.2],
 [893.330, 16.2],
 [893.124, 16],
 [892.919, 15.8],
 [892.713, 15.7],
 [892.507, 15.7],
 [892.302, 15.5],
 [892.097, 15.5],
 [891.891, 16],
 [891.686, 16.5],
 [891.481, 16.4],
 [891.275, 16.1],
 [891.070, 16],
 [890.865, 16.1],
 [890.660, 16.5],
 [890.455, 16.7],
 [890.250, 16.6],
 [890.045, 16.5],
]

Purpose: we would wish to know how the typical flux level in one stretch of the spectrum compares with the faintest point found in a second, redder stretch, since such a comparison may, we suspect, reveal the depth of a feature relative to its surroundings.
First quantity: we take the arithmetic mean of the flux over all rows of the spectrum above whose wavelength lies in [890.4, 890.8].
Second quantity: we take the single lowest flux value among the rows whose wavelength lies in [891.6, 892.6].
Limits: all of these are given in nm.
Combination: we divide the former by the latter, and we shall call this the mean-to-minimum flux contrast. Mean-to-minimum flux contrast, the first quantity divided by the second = 1.07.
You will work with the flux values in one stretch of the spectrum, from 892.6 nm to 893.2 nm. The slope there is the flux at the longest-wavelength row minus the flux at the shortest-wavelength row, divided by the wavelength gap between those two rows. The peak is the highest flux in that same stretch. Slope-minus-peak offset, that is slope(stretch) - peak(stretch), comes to -15.3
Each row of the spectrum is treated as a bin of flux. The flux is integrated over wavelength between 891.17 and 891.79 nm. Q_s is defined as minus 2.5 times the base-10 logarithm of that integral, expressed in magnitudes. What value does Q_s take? -2.51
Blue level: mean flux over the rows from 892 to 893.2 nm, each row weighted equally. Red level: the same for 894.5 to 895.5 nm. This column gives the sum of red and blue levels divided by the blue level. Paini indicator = 2.03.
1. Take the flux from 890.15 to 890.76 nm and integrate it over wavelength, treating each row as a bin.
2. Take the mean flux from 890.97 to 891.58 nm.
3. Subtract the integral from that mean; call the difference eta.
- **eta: 6.0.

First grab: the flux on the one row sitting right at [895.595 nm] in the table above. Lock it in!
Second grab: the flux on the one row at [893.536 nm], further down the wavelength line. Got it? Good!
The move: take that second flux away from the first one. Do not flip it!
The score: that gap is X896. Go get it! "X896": 0.2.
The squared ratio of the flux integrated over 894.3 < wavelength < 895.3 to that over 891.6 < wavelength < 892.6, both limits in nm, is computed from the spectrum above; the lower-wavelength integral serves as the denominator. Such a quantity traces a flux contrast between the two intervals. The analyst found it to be 1.0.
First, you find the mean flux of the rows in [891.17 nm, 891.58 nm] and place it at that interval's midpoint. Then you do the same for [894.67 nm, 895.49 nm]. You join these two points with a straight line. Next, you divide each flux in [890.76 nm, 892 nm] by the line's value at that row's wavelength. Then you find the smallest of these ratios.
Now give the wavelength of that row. 891.891 nm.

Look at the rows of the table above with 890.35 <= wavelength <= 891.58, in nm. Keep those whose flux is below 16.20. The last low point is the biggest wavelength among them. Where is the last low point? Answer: 891.275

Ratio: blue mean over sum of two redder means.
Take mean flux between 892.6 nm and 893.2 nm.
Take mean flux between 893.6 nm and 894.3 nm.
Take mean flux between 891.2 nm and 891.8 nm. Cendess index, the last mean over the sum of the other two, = 0.515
